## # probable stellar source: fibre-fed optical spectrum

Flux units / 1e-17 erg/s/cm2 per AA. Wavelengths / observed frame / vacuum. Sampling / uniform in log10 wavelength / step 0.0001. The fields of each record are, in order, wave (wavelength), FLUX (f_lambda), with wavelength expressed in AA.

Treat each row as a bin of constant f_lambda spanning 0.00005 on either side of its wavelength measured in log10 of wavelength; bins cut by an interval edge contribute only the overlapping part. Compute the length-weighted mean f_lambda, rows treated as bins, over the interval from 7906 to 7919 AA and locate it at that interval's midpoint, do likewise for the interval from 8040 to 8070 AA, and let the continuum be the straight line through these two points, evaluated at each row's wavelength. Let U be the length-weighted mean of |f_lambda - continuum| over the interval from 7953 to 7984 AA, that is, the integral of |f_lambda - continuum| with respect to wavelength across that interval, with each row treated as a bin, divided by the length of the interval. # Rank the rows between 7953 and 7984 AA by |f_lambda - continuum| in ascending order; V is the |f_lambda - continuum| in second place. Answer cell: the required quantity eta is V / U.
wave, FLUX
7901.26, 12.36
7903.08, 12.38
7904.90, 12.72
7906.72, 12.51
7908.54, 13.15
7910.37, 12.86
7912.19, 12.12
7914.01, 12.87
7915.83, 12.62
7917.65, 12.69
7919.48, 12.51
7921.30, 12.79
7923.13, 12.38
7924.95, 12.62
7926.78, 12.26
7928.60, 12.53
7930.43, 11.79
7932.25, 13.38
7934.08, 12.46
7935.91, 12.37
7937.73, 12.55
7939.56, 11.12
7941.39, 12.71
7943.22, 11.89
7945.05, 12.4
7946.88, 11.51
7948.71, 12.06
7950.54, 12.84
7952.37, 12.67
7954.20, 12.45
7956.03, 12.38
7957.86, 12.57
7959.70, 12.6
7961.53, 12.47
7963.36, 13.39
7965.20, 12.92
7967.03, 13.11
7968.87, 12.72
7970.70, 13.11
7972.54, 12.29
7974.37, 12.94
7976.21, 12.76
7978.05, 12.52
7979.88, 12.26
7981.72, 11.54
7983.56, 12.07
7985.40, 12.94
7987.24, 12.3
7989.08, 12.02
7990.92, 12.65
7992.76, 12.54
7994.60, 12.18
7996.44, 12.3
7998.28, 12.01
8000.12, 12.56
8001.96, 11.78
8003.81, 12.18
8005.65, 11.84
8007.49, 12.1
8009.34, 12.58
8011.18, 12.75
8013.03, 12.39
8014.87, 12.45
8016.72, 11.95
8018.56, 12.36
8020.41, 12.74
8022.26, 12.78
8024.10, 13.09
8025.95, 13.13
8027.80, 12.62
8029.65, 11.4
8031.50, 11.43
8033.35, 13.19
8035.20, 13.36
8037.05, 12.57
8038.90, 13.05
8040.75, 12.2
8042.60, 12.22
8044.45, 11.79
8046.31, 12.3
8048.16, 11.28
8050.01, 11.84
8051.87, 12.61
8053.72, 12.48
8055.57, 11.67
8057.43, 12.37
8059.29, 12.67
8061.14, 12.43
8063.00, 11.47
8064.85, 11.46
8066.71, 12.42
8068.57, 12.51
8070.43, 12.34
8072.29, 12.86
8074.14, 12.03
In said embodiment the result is 0.19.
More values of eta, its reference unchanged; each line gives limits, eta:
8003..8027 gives 0.29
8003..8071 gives 0.13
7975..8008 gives 0.27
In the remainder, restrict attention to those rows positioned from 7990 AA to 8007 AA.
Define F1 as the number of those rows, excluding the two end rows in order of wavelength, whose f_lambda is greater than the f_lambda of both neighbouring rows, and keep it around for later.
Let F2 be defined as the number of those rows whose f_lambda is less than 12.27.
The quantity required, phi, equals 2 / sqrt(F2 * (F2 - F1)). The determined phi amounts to 0.63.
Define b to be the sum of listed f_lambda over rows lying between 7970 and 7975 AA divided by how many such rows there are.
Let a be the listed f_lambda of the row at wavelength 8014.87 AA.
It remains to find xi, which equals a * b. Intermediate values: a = 12.45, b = 12.8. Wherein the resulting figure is 159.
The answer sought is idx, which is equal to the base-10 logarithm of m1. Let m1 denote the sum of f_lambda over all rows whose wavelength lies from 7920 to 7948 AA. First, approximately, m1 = 185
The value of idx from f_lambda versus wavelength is 2.27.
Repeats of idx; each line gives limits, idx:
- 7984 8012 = 2.27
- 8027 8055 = 2.27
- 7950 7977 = 2.28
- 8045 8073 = 2.26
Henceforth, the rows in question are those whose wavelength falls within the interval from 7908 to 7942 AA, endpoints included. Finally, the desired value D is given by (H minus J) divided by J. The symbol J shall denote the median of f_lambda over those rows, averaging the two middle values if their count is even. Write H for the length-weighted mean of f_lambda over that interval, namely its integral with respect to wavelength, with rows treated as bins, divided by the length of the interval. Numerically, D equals -0.0036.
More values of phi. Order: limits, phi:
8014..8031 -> 1.41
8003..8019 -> 0.71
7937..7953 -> 1.00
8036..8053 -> 0.63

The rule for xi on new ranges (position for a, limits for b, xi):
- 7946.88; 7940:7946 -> 142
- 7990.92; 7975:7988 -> 156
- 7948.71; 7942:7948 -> 144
